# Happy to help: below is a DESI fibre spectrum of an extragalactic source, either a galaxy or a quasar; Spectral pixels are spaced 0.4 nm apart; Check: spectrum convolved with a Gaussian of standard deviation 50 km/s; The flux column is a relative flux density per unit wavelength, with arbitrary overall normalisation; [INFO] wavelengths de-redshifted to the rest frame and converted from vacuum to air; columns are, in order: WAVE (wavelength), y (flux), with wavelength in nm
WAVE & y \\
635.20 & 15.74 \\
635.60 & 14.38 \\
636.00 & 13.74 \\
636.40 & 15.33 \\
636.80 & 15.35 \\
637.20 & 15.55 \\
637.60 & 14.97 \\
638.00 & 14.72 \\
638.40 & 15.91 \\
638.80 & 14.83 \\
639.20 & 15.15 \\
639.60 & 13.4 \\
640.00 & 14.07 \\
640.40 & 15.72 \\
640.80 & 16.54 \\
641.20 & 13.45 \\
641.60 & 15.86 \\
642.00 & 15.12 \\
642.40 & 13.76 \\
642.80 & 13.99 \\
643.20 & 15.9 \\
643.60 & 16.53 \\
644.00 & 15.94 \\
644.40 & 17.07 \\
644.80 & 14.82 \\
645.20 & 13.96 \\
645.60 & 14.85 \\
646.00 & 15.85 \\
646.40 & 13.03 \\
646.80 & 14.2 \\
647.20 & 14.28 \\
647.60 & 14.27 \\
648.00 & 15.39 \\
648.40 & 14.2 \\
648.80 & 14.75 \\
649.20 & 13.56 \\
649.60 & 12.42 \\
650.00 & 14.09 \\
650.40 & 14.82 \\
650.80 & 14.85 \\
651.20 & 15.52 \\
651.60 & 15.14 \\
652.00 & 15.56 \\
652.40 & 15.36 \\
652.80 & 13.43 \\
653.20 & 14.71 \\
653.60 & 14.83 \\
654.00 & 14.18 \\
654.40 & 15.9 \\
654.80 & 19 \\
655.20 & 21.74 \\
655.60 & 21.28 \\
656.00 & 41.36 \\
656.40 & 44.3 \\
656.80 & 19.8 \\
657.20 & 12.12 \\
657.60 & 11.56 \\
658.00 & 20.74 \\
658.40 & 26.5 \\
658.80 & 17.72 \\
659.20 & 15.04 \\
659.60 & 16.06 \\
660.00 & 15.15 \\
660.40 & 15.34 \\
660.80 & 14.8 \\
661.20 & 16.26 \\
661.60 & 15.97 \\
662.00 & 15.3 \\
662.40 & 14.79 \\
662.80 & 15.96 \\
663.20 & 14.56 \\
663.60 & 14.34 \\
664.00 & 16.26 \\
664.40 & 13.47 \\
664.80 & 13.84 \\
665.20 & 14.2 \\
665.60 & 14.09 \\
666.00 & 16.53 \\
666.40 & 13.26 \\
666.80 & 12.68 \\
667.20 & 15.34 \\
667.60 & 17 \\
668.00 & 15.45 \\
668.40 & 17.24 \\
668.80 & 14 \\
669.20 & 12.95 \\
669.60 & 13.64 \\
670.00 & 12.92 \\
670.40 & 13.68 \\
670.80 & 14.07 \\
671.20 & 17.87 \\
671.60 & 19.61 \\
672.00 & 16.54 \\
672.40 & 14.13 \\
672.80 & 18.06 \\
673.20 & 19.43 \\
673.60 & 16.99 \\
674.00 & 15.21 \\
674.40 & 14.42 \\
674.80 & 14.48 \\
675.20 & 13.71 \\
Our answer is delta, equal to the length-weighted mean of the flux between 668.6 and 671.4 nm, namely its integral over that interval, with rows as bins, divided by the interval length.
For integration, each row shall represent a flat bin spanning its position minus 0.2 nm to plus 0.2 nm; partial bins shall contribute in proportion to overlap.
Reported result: 14.2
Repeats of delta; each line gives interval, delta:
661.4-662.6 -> 15.4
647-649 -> 14.6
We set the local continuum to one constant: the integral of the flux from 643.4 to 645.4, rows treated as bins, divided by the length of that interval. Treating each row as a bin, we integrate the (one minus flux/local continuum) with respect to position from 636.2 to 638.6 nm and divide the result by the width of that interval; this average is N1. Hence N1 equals 0.02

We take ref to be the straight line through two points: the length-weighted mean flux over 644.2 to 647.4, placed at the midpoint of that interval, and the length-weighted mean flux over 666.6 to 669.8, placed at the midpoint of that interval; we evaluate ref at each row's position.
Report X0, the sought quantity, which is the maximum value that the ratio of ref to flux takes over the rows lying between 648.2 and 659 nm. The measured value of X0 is 1.28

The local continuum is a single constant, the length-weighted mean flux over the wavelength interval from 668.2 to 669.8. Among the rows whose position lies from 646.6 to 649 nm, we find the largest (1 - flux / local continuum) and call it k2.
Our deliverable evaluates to 0.02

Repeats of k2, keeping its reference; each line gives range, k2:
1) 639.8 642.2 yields 0.07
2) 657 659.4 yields 0.20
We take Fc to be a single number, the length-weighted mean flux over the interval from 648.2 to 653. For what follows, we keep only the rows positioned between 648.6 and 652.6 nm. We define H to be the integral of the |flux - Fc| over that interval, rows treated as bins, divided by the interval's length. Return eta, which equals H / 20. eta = 0.04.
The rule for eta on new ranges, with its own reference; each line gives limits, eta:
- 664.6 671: 0.06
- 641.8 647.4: 0.05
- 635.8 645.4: 0.05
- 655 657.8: 0.58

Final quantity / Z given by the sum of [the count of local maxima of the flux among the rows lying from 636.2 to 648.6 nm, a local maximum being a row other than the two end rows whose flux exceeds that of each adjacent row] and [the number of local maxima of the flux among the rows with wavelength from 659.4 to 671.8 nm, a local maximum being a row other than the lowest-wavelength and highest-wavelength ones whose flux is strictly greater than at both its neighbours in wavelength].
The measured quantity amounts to 19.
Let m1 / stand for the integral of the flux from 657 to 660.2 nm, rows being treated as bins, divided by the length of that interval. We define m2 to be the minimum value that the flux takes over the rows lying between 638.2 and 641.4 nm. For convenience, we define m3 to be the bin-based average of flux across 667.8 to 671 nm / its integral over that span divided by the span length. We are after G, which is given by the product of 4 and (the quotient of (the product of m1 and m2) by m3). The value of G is 63.4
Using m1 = 16.9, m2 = 13.4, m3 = 14.2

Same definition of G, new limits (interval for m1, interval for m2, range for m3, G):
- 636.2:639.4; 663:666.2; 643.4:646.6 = 53.8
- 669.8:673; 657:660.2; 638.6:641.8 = 49.3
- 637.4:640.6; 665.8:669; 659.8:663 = 48.7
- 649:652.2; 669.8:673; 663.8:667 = 52.4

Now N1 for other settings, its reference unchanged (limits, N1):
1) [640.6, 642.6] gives 0.05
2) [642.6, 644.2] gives 0.00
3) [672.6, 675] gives -0.05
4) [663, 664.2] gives 0.04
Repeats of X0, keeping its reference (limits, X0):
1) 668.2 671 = 1.14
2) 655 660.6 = 1.28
